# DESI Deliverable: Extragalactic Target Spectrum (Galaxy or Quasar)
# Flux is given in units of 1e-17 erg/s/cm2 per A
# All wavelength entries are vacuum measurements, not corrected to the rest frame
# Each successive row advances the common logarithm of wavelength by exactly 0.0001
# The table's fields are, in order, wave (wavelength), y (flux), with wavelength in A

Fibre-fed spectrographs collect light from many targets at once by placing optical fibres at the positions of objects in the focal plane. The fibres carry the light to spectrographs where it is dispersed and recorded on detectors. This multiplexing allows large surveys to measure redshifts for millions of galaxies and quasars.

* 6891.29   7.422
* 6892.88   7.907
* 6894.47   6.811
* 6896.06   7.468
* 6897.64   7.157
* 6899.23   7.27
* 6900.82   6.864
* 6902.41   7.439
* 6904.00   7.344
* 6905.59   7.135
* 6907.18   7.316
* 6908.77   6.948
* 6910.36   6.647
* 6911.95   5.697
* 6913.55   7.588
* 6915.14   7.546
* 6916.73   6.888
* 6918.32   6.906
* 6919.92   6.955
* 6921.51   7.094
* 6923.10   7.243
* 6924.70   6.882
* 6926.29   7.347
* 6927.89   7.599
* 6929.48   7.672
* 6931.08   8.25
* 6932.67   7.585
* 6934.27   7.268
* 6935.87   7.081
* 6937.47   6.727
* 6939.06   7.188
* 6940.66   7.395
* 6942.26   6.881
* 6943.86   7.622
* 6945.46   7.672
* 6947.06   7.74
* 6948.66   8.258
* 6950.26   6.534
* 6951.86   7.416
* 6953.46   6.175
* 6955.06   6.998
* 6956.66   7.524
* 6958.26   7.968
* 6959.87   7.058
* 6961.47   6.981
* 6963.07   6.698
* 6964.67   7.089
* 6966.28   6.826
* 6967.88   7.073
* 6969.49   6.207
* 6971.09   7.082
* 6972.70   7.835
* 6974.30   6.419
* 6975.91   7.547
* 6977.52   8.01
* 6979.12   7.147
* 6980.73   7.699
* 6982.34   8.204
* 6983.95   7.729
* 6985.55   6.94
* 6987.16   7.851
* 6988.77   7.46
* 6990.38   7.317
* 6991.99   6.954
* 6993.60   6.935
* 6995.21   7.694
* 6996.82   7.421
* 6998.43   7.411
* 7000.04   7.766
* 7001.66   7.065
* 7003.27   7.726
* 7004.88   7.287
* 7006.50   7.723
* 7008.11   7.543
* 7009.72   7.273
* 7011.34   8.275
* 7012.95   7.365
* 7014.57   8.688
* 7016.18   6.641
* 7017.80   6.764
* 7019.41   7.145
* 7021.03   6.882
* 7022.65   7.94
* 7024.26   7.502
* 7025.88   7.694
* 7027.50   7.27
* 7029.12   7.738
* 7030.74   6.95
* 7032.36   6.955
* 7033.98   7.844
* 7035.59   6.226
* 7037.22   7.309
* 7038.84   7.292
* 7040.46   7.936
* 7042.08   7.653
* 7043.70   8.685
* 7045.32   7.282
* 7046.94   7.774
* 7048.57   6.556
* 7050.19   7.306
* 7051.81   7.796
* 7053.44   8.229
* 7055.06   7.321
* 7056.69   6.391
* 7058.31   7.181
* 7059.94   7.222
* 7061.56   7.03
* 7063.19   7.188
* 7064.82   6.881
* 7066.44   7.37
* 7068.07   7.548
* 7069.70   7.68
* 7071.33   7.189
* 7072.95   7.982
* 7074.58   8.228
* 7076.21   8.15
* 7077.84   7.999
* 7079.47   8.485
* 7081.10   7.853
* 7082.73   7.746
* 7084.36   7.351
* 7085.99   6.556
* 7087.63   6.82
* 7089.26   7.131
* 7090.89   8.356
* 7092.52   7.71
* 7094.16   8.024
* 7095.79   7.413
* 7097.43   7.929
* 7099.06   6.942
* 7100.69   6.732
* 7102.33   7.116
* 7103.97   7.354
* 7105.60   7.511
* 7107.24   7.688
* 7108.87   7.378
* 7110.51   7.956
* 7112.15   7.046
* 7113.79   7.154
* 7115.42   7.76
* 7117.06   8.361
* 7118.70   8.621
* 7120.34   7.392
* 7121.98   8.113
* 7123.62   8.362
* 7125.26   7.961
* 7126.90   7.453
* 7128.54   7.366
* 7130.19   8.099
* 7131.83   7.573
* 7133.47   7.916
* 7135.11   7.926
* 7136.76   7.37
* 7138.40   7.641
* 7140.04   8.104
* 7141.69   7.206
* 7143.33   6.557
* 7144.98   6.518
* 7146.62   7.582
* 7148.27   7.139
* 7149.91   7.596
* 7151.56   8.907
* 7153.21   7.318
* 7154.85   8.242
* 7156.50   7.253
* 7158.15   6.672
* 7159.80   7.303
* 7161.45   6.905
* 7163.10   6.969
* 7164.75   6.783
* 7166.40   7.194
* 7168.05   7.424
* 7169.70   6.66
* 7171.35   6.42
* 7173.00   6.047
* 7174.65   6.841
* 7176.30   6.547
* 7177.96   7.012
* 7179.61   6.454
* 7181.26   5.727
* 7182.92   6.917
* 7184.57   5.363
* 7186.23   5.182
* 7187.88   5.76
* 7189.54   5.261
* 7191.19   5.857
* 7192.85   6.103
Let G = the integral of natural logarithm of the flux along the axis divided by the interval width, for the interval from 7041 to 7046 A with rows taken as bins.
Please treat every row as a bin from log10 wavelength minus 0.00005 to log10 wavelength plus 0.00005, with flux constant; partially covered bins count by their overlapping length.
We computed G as 2.07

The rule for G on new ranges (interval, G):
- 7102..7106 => 1.99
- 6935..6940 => 1.95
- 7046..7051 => 1.97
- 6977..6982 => 2.03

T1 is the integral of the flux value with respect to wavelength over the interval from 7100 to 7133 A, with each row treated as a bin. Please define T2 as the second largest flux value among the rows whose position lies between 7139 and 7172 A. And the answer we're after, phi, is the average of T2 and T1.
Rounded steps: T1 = 253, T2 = 8.242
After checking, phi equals 130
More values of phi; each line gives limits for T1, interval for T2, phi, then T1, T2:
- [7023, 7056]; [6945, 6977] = 127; 246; 7.968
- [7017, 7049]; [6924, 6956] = 122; 236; 8.25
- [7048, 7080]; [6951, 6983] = 124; 240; 8.01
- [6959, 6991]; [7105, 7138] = 120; 232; 8.362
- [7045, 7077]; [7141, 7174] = 123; 237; 8.242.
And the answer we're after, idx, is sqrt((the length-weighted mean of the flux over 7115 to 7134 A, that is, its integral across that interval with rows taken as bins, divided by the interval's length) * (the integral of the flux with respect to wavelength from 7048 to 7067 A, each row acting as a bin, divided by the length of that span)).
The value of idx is 7.56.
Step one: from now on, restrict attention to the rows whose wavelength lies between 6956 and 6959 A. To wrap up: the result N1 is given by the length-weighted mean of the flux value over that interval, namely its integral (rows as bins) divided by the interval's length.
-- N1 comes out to 7.76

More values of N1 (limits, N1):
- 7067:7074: 7.61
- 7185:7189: 5.44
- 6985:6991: 7.41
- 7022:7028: 7.61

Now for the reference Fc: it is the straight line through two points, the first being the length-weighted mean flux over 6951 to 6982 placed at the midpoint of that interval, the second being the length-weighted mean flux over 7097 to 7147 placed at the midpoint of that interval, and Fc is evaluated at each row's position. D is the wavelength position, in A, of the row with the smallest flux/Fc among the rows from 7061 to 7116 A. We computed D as 7085.99 A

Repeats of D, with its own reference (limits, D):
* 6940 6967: 6953.46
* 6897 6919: 6911.95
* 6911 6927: 6911.95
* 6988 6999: 6993.60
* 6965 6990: 6969.49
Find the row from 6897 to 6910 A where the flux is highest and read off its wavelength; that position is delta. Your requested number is 6902.41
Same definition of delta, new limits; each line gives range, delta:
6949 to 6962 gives 6958.26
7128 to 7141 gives 7140.04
